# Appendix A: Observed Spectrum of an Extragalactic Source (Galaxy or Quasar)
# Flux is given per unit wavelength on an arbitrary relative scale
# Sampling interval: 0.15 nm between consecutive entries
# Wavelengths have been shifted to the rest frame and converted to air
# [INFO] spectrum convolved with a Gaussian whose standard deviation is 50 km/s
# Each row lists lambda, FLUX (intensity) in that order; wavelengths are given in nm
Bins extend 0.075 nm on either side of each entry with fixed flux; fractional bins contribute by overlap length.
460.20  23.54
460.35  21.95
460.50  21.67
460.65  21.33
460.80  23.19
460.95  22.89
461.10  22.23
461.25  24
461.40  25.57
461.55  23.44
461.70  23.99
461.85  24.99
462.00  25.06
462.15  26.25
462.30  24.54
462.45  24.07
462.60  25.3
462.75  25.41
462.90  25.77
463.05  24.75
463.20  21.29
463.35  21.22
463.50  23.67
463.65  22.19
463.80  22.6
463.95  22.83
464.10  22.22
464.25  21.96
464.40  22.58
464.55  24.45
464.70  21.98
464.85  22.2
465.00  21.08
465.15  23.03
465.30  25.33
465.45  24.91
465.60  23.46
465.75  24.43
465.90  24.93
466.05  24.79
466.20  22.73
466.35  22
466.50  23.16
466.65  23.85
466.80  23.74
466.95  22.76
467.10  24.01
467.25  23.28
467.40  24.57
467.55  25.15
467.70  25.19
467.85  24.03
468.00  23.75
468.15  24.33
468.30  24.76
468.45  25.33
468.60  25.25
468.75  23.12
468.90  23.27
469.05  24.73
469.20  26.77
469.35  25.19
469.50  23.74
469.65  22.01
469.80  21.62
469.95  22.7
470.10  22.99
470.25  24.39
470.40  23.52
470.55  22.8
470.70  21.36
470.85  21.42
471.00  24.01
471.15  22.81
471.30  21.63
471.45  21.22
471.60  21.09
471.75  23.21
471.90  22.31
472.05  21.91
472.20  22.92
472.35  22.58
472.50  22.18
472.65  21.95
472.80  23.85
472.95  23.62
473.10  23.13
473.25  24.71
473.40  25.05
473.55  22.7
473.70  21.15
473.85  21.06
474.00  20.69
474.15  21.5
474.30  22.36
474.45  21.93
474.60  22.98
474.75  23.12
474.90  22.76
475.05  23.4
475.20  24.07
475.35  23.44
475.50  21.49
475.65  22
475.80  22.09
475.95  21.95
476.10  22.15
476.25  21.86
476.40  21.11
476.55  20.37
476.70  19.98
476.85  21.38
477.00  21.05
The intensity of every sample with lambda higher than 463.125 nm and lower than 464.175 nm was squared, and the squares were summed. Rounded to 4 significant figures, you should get 3482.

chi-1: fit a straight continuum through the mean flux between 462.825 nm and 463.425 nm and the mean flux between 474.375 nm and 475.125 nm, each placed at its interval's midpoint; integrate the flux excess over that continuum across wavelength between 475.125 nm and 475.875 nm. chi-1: -0.1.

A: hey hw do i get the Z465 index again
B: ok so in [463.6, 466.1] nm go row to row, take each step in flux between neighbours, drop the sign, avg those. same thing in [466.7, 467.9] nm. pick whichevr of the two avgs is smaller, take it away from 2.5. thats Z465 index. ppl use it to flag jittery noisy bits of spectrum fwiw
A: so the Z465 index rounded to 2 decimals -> 1.64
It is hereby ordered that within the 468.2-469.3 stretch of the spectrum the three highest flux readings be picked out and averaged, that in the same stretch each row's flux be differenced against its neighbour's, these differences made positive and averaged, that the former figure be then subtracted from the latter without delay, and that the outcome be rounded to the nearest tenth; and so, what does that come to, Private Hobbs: -24.7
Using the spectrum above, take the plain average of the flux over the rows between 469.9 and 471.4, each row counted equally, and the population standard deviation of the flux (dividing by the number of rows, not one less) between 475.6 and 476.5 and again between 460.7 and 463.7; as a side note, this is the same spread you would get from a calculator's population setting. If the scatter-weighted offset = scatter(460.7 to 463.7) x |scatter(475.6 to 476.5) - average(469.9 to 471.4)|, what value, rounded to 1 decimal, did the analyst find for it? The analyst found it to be 32.1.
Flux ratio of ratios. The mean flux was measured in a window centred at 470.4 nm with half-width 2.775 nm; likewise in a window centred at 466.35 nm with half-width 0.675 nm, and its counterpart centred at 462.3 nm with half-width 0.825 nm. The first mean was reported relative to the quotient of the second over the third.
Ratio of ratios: 25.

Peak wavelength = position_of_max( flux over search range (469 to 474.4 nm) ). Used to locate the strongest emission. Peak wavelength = 469.20 nm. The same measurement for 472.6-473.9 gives 473.40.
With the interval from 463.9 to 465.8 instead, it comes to 465.30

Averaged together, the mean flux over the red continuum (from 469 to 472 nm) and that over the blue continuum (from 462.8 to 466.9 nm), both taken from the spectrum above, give 23.1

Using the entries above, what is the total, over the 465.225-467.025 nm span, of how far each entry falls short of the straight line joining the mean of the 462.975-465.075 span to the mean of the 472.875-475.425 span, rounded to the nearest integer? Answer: -15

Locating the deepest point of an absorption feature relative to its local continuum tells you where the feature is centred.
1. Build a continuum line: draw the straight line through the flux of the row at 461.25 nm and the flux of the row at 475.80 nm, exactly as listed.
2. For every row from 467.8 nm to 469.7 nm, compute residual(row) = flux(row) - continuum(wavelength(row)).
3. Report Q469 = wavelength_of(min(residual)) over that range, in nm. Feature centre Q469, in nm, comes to 469.65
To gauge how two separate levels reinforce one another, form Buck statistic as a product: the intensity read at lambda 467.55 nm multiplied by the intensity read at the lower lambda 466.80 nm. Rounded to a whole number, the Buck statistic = 597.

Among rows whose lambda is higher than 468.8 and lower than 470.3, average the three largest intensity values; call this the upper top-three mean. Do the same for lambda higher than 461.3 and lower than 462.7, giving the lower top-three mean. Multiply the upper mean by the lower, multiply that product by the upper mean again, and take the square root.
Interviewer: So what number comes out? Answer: 130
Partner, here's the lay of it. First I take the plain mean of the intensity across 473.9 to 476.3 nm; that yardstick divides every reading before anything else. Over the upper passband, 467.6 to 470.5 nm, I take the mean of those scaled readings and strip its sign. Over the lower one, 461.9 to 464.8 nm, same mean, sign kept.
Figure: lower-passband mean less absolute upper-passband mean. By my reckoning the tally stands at -0.020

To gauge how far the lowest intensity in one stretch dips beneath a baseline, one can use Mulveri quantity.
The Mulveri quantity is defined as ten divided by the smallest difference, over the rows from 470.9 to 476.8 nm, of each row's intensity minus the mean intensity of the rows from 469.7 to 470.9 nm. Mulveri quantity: -3.8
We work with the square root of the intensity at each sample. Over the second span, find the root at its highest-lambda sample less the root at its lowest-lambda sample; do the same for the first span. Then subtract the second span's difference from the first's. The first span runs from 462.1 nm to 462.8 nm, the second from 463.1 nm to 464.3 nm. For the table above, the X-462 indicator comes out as -0.15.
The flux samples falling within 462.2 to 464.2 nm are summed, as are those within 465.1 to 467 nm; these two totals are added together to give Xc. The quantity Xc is 615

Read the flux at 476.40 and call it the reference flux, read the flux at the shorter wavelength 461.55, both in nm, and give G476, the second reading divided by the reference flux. 1.110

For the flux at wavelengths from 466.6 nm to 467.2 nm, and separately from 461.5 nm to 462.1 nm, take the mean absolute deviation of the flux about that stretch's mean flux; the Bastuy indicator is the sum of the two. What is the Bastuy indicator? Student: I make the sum 1.1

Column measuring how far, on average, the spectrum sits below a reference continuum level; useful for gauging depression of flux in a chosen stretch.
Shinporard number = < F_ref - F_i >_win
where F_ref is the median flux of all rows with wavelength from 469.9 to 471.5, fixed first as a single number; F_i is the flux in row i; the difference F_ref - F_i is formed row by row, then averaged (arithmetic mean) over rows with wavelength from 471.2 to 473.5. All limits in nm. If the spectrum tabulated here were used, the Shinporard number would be 0.04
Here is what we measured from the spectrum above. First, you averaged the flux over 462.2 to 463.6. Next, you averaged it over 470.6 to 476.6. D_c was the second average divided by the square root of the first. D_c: 4.57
